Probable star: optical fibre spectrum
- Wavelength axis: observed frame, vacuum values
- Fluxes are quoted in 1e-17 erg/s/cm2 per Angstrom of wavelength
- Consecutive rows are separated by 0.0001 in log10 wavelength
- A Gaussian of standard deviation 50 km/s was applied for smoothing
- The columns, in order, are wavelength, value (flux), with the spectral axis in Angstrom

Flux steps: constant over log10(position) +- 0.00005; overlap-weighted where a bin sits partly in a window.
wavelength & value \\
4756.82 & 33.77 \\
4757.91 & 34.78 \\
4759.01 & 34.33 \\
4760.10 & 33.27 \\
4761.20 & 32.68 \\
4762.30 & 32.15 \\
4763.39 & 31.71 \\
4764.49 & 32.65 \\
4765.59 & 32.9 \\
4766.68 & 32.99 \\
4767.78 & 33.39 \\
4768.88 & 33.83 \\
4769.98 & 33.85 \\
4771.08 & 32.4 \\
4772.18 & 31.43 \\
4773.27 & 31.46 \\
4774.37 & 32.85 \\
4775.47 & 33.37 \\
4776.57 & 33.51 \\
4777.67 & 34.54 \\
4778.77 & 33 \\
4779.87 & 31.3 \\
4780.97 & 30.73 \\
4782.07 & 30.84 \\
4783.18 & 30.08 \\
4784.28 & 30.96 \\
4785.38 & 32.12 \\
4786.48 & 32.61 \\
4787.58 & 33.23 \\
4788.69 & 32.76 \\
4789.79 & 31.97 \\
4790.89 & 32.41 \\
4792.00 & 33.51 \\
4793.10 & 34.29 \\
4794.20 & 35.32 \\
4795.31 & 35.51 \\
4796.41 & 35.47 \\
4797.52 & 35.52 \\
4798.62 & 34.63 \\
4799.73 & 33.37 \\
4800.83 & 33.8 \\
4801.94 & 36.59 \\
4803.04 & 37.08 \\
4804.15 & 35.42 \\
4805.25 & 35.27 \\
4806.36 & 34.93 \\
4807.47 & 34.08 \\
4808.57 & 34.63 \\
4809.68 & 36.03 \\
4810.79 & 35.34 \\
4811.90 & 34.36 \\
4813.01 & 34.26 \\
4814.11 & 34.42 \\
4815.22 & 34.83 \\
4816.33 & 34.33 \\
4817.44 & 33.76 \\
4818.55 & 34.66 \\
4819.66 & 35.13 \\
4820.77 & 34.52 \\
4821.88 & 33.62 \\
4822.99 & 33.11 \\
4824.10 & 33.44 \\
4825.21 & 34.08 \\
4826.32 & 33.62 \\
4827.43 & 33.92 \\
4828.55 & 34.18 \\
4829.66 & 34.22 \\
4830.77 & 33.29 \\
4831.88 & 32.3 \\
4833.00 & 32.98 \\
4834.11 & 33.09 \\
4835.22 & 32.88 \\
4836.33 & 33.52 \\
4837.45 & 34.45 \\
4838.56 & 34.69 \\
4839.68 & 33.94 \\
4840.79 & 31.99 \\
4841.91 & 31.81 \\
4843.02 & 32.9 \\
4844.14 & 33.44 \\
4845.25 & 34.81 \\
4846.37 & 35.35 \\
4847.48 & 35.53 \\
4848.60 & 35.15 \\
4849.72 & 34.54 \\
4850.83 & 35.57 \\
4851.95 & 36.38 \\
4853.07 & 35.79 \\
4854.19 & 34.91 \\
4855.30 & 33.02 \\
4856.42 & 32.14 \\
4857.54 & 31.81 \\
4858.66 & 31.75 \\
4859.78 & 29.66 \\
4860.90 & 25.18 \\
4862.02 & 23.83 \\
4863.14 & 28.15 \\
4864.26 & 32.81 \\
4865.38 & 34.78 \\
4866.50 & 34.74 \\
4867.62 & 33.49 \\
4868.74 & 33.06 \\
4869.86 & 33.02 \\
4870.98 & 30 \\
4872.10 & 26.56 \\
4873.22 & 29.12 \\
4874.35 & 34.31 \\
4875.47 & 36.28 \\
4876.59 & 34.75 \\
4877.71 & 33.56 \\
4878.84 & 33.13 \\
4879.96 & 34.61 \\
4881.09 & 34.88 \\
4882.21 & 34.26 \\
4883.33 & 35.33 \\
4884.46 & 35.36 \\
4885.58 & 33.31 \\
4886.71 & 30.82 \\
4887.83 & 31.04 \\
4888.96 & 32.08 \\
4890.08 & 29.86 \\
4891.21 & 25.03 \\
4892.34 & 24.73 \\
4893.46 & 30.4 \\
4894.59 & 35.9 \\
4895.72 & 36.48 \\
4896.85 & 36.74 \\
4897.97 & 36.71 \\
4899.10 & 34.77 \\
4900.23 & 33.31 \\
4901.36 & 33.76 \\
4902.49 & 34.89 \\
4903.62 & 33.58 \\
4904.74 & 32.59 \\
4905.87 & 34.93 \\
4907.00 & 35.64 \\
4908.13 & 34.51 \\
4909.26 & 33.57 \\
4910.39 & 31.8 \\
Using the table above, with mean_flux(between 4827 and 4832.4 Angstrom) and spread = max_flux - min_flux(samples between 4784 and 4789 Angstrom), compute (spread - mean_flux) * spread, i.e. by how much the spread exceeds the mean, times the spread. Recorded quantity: -71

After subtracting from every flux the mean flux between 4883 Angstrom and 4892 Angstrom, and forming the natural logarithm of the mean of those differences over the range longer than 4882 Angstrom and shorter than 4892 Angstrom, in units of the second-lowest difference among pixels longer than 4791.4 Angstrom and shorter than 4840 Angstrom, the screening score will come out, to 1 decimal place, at -1.5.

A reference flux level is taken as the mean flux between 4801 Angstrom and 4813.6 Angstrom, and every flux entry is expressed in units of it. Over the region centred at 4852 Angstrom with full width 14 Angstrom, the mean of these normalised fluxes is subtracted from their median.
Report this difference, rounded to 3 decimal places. 0.015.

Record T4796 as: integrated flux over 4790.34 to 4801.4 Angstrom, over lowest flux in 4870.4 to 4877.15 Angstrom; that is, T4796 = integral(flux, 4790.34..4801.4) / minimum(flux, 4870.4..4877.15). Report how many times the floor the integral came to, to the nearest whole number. 14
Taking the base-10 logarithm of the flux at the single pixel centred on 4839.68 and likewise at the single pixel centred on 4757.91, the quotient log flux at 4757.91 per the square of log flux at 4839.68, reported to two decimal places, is 0.66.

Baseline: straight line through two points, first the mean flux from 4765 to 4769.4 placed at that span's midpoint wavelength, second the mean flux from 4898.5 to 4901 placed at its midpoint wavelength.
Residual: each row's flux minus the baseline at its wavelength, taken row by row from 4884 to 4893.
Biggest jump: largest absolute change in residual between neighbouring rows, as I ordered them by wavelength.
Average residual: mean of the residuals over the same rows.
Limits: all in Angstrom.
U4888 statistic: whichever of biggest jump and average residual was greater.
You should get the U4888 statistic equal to 4.8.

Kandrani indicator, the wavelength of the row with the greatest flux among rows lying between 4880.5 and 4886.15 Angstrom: 4884.46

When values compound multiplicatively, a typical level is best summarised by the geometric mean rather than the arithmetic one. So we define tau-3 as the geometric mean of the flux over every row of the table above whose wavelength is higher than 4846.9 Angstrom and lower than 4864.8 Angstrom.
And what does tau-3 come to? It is 32.0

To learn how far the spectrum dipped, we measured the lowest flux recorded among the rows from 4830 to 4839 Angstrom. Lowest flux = 32.3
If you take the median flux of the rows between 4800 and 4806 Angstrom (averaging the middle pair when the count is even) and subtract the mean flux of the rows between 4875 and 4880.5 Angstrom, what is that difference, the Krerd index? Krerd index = 1.0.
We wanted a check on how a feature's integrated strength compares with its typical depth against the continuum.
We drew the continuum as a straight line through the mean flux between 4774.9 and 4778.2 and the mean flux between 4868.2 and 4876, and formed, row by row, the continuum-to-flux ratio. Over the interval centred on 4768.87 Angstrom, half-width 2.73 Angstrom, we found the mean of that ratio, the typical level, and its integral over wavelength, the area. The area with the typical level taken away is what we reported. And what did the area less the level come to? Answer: 5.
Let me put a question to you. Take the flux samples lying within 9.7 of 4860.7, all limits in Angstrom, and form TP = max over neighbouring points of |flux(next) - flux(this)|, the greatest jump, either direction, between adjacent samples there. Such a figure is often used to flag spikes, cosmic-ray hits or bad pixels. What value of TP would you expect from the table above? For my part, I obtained 4.7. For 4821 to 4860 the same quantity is 2.1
